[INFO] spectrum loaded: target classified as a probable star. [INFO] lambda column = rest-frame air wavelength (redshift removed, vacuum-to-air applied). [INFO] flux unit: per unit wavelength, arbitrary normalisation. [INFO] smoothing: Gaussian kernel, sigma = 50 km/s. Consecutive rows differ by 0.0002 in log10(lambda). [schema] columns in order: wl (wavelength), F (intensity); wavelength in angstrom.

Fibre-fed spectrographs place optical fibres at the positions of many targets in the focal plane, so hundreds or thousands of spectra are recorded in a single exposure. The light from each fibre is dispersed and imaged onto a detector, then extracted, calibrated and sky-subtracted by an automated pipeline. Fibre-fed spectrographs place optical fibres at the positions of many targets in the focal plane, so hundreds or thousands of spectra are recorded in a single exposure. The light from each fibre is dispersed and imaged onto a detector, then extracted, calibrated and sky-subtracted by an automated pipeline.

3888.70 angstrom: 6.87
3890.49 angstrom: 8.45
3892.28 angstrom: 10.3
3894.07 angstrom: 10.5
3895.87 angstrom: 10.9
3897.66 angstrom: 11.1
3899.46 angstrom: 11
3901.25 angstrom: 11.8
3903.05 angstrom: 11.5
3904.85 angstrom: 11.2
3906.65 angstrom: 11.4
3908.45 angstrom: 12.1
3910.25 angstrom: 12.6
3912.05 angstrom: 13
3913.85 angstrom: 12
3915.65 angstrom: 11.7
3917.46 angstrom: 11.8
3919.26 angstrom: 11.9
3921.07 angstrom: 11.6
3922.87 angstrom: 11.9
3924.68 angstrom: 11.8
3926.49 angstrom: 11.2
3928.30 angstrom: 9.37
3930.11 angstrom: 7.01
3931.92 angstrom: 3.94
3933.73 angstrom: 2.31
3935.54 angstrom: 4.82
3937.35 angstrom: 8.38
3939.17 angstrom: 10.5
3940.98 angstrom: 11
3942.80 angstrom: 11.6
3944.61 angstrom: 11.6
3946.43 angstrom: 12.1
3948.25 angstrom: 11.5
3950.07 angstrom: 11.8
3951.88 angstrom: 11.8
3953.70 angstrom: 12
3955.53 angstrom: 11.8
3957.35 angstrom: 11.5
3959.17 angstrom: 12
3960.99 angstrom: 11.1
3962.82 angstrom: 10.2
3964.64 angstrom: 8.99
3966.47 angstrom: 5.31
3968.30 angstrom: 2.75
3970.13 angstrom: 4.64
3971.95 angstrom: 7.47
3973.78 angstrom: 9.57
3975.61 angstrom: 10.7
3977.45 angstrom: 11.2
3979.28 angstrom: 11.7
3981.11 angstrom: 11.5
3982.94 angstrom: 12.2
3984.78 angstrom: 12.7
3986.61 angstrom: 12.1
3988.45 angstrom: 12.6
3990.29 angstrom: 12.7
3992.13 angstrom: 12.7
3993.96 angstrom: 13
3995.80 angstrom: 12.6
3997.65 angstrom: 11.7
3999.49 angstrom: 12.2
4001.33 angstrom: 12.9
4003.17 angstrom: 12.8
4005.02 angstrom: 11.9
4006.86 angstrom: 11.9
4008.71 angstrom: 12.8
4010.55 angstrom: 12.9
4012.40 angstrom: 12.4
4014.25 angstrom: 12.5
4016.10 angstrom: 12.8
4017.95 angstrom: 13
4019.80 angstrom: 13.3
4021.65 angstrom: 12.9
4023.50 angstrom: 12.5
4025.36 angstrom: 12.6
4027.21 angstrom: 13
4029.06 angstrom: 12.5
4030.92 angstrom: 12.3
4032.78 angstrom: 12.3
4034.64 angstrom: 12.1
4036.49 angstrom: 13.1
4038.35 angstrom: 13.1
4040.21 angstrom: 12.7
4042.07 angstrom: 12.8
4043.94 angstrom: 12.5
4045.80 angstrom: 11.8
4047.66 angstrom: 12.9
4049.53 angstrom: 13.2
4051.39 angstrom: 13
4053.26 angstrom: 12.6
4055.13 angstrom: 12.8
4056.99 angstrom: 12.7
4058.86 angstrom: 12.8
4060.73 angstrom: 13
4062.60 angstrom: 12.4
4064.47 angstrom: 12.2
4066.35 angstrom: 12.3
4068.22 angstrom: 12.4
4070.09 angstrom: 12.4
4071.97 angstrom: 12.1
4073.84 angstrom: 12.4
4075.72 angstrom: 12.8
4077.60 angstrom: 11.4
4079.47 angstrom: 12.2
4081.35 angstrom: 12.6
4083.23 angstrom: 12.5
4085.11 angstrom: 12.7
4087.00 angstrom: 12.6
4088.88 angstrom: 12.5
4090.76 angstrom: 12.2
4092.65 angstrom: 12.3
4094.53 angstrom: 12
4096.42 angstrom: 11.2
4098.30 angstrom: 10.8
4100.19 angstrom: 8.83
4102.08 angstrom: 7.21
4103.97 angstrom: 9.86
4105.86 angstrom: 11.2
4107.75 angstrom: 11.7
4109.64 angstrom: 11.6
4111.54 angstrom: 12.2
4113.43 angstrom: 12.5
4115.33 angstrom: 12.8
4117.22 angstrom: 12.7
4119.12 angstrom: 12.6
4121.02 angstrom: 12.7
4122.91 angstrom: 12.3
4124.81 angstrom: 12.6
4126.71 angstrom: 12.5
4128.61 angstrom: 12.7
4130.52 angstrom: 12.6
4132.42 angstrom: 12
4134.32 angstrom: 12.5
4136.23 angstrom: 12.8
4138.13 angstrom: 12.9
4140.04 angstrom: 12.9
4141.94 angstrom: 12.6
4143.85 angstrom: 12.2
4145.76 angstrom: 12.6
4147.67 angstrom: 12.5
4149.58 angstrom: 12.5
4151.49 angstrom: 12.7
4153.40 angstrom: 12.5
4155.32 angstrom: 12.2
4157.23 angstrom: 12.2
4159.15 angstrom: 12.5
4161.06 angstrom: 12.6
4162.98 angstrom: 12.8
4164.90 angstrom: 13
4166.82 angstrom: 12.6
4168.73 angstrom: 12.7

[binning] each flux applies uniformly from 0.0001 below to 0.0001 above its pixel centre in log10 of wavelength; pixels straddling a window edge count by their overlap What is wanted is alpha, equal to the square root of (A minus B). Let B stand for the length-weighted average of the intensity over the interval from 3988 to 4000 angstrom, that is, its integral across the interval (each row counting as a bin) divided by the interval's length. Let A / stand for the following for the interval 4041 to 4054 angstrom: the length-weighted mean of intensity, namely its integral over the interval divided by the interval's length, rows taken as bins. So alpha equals 0.43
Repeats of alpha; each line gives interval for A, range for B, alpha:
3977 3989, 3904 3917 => 0.15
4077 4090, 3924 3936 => 2.28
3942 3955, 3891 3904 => 0.91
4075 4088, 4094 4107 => 1.51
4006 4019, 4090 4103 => 1.41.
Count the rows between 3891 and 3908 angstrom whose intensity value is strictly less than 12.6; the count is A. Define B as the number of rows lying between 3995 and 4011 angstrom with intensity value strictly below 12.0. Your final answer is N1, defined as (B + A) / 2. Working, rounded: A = 9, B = 3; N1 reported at 6.0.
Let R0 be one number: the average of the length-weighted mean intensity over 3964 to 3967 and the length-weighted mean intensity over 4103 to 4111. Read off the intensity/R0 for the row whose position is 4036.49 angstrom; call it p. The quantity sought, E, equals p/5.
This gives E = 0.286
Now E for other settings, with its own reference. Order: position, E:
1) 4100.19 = 0.193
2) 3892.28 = 0.225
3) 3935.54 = 0.105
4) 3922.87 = 0.260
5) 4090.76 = 0.266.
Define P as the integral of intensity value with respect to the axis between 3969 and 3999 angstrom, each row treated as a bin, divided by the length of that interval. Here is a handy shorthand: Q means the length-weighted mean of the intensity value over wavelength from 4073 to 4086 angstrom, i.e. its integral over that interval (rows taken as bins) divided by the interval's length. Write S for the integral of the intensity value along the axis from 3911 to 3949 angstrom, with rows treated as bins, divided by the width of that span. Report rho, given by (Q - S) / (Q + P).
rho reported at 0.10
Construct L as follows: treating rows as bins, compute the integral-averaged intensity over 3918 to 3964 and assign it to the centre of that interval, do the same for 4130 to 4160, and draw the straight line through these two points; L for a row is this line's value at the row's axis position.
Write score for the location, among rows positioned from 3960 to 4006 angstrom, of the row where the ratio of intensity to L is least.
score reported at 3968.30 angstrom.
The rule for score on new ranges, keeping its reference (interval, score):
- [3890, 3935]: 3933.73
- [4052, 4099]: 4098.30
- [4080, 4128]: 4102.08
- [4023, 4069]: 4045.80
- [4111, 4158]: 4157.23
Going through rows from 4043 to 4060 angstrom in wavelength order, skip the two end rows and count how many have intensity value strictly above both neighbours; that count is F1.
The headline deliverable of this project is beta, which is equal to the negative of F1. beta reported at -2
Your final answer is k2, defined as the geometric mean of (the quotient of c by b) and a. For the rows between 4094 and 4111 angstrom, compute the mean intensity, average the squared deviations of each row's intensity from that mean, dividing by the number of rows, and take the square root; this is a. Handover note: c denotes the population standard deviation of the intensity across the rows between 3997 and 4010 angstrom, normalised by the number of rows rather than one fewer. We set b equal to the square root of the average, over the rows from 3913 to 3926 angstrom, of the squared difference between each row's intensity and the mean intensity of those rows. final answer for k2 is 2.4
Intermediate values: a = 1.5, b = 0.1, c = 0.47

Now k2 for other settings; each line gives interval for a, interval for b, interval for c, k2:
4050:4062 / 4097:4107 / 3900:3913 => 0.2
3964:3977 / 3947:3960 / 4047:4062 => 1.6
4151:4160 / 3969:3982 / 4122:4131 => 0.1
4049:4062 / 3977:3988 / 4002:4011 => 0.4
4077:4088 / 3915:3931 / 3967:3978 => 0.9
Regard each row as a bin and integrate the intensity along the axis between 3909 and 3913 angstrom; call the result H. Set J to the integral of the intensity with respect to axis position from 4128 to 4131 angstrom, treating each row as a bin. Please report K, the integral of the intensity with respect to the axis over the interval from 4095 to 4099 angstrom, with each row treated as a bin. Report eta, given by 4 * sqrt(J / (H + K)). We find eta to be 2.52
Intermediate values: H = 51.0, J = 38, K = 44.6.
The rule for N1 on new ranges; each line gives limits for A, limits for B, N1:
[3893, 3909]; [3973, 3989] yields 7.0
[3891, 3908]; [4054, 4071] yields 4.5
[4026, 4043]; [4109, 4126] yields 2.5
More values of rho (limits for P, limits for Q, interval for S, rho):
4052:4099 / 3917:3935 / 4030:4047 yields -0.16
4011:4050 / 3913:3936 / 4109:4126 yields -0.14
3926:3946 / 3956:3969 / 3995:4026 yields -0.20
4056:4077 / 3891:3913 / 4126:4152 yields -0.05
